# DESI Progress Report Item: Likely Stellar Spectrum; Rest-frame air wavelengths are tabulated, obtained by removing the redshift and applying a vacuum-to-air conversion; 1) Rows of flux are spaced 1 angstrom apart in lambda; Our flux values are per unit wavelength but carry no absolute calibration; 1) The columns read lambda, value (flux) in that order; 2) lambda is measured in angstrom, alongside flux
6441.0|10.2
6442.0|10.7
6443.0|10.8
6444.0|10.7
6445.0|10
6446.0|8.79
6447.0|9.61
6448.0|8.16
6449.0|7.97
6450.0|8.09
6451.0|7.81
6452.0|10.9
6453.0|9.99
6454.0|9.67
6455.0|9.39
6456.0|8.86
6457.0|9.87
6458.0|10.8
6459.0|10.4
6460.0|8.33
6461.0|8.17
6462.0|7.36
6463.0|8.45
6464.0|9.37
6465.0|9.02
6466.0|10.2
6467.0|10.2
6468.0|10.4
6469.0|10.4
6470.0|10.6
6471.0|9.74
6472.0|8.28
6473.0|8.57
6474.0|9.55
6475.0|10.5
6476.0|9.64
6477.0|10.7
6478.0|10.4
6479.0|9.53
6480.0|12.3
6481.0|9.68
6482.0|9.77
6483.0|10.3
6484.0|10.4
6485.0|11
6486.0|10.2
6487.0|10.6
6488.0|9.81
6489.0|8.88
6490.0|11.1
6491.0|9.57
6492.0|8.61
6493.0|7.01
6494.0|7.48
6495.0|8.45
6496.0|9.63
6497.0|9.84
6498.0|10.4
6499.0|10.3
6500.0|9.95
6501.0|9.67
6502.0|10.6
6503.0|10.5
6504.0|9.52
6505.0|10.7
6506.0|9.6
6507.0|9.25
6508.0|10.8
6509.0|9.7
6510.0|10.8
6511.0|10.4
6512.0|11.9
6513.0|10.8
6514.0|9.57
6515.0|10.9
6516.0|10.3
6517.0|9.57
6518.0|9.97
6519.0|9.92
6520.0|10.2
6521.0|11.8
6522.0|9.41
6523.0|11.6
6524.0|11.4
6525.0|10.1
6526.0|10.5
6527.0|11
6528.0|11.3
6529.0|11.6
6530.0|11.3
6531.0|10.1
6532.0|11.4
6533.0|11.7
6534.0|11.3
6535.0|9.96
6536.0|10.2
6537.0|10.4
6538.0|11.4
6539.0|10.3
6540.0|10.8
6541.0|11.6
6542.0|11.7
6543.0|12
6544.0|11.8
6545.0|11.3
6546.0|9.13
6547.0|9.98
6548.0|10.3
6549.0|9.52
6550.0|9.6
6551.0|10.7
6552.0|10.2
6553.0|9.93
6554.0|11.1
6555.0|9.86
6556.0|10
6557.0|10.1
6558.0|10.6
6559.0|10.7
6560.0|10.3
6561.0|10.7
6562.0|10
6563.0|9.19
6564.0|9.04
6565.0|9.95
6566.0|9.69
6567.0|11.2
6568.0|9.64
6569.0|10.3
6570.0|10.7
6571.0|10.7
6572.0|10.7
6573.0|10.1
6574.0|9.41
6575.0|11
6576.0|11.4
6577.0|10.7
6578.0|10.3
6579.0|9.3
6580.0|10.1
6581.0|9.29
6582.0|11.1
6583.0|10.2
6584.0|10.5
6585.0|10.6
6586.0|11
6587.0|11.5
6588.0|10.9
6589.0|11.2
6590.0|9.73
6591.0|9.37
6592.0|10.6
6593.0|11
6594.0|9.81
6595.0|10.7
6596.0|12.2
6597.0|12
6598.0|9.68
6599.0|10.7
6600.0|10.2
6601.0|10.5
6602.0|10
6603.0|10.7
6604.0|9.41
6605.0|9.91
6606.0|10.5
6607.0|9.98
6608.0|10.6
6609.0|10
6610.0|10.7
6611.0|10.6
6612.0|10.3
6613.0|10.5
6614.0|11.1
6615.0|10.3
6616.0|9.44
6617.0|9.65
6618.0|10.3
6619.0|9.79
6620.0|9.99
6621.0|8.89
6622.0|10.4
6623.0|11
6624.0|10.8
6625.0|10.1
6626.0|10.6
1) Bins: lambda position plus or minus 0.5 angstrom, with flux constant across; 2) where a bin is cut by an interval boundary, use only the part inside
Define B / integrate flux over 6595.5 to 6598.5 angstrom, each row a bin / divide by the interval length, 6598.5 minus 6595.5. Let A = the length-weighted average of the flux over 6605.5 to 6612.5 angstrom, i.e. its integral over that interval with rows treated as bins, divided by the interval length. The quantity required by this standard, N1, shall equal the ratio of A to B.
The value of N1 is 0.92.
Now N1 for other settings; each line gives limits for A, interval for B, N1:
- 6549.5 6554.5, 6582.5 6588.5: 0.96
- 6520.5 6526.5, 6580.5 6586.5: 1.03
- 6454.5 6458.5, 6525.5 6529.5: 0.88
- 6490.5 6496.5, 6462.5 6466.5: 0.91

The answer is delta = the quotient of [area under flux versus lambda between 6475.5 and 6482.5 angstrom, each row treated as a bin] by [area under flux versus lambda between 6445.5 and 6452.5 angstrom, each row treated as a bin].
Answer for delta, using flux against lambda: 1.17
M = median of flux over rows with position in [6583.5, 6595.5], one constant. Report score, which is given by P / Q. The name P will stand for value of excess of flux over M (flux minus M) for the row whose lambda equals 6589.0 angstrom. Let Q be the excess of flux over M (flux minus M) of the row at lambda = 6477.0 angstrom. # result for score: 11.0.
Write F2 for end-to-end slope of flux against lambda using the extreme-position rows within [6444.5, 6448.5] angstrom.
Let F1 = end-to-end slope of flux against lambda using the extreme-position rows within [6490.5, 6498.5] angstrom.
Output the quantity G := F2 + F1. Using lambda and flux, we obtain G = -0.49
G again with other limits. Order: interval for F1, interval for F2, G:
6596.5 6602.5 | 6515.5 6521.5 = -0.10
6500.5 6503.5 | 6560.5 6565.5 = 0.23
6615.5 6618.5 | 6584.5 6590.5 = 0.26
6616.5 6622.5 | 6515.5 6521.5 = 0.45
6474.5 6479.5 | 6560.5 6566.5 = -0.44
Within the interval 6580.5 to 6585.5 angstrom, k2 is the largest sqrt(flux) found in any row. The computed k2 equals 3.33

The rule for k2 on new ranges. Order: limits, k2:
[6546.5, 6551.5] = 3.27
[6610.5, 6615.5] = 3.33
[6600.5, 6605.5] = 3.27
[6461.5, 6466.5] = 3.19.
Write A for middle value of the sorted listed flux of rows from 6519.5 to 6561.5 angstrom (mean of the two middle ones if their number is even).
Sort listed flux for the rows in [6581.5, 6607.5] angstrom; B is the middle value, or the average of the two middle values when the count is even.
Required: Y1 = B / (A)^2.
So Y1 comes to 0.093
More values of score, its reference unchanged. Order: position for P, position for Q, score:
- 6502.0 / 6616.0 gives 0.0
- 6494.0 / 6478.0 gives 12.7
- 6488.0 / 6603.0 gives -16.8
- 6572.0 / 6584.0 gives -0.3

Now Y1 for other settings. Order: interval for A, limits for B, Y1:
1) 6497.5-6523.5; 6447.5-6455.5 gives 0.083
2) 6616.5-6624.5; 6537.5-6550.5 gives 0.105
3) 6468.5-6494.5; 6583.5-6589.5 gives 0.114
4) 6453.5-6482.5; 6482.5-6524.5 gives 0.109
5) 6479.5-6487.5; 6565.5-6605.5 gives 0.098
